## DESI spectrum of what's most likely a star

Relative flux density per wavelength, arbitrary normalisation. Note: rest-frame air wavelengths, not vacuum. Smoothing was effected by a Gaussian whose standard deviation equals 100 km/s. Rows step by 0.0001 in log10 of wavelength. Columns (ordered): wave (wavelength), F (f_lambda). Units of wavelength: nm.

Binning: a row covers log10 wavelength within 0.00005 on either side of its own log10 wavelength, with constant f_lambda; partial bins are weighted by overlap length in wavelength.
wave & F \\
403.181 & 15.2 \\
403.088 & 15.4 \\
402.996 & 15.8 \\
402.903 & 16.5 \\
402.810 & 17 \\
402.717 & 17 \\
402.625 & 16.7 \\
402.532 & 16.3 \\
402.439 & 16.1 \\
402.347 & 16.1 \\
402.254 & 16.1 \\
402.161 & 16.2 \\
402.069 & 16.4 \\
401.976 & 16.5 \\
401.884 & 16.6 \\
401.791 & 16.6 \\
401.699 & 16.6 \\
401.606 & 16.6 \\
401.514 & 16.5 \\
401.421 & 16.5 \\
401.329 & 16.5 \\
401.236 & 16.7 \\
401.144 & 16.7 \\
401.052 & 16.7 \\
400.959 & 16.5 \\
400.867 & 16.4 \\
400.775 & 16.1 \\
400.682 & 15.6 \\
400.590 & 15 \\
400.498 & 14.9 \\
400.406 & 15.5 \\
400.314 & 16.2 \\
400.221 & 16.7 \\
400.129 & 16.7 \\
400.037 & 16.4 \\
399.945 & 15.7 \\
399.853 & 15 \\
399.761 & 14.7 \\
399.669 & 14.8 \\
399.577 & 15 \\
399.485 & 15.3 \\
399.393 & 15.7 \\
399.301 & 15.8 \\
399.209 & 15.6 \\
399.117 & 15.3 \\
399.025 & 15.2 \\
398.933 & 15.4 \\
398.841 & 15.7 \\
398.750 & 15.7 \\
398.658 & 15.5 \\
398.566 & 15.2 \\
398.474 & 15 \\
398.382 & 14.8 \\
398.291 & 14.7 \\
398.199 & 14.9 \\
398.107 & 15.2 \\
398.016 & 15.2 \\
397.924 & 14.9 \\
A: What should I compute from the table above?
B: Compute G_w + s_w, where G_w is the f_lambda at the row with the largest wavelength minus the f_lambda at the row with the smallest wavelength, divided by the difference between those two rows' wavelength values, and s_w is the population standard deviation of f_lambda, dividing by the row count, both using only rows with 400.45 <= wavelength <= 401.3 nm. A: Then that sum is 3.1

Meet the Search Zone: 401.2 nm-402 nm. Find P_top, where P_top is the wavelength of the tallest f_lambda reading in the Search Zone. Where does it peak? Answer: 401.236 nm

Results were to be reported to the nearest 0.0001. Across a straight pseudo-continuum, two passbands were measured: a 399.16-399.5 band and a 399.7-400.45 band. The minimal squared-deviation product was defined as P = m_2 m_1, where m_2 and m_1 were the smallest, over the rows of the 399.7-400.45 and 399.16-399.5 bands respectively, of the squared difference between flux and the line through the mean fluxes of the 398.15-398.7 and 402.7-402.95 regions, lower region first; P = 0.0001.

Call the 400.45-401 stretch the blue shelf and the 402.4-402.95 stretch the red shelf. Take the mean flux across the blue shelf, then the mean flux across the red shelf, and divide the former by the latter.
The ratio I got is 0.95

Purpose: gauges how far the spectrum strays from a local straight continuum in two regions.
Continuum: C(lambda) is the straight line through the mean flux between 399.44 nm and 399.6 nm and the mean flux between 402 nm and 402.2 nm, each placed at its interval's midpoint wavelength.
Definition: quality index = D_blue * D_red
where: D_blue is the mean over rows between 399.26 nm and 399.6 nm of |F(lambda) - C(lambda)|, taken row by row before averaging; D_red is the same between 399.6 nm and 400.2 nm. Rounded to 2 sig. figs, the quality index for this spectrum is 0.28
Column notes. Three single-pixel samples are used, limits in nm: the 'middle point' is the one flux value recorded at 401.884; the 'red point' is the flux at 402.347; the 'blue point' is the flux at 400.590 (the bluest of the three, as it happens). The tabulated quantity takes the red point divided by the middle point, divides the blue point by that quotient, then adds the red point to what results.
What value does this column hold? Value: 31.6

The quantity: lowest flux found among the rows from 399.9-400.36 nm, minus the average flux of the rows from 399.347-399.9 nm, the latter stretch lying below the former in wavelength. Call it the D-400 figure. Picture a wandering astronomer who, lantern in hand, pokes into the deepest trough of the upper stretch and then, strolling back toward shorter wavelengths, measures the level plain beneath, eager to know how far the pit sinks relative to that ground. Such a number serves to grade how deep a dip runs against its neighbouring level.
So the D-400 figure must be 0.6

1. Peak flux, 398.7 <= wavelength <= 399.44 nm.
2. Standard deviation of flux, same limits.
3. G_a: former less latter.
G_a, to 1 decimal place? 15.6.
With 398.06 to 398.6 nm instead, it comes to 15.0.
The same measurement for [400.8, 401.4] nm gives 16.6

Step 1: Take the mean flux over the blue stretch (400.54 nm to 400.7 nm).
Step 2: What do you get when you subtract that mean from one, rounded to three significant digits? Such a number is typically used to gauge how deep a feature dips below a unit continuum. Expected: -14.3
